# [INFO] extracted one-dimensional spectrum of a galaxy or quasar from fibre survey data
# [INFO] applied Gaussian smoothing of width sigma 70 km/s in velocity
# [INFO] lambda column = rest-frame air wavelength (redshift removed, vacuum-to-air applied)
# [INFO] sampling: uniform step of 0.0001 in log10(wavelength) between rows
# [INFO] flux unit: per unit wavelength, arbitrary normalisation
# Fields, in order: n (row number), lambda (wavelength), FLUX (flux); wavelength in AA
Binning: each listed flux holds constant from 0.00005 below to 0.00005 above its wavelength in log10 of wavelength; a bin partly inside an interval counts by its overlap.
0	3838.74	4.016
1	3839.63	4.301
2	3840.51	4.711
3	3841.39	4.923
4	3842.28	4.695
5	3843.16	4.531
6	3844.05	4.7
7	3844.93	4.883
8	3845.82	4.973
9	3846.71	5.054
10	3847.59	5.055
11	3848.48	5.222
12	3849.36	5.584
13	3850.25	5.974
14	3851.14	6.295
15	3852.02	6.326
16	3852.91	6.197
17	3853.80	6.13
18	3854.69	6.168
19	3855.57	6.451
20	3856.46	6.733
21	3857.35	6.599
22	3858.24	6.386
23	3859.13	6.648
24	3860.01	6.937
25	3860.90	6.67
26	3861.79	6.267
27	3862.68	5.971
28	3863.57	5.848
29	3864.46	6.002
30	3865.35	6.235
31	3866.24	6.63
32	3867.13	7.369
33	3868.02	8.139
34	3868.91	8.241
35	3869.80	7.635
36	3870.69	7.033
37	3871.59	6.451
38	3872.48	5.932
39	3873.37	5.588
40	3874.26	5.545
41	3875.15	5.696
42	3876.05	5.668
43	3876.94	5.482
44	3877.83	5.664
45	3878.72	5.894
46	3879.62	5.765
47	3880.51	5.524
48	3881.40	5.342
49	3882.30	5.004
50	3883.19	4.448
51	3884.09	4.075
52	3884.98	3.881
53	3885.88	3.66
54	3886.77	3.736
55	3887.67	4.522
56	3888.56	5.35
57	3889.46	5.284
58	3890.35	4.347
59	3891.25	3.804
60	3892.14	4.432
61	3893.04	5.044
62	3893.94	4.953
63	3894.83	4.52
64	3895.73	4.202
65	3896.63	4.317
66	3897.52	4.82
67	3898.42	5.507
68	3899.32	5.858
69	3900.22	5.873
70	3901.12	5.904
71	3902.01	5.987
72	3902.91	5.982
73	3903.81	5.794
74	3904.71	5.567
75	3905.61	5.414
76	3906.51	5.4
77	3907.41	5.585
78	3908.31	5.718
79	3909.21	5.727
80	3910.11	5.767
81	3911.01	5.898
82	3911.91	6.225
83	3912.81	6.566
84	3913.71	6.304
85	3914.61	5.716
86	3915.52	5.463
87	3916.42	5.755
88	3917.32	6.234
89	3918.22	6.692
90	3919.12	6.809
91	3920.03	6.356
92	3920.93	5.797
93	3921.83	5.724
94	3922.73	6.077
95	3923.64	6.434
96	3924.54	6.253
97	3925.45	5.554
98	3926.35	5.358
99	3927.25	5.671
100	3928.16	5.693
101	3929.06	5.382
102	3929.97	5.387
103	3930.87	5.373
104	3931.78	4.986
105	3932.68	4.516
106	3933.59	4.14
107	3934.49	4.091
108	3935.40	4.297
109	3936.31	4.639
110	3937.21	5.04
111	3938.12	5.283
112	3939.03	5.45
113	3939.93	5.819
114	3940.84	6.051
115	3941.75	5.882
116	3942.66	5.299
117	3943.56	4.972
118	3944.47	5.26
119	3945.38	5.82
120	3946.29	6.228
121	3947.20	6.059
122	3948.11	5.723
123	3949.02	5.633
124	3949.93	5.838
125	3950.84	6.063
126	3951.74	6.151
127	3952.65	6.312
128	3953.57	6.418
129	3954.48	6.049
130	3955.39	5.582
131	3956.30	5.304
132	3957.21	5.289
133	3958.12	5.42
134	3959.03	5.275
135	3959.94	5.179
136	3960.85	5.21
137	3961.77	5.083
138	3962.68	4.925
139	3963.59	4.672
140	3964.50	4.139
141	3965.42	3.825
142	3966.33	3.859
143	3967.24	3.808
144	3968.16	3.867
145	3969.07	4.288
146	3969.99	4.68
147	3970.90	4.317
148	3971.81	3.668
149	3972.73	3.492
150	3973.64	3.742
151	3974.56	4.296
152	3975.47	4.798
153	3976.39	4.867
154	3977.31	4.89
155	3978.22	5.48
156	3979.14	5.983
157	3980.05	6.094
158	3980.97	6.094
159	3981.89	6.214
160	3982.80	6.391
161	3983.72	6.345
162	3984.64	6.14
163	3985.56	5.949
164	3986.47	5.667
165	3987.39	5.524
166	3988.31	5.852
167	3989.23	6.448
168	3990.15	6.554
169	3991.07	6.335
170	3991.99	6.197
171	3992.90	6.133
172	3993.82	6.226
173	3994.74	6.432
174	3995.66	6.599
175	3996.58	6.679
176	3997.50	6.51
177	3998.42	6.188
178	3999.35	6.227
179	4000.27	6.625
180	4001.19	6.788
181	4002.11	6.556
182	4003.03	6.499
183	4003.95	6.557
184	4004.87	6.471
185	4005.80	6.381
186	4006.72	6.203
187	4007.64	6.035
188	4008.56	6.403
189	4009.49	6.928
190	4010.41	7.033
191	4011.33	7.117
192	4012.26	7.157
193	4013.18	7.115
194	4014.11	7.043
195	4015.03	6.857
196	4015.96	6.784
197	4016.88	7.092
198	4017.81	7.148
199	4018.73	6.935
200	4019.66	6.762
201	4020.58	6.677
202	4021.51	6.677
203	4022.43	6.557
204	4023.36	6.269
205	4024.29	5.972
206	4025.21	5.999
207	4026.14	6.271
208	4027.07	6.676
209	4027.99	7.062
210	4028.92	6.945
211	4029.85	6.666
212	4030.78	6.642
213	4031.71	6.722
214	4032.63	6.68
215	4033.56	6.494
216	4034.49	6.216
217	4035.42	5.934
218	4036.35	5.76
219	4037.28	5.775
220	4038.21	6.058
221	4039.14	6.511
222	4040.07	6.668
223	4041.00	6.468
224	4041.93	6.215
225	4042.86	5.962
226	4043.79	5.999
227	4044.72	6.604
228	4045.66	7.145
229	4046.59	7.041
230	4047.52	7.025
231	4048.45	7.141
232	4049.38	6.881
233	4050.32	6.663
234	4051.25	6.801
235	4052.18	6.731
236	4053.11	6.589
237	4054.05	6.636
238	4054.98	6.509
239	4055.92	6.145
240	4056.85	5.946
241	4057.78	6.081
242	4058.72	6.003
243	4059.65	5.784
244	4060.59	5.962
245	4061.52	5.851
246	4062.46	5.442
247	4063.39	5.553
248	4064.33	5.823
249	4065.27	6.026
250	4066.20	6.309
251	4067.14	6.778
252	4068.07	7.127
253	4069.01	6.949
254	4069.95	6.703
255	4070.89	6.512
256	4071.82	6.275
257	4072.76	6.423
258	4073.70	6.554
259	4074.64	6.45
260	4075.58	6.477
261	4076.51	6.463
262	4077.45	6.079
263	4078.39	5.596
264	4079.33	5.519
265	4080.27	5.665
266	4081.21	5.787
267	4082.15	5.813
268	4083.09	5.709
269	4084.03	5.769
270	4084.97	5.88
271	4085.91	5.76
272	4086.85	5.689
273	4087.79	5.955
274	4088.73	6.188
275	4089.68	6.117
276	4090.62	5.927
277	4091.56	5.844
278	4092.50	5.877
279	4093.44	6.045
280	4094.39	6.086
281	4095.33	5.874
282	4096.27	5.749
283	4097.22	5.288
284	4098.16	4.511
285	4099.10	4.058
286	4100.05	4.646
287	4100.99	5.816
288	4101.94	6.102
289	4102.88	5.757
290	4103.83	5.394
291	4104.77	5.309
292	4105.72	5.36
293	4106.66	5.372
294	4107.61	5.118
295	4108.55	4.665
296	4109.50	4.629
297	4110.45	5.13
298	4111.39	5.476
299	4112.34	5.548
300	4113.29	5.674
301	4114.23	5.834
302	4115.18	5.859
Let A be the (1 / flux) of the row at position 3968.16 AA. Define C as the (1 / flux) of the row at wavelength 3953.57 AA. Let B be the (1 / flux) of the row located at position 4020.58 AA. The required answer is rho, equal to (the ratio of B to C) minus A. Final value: 0.7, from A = 0.259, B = 0.150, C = 0.156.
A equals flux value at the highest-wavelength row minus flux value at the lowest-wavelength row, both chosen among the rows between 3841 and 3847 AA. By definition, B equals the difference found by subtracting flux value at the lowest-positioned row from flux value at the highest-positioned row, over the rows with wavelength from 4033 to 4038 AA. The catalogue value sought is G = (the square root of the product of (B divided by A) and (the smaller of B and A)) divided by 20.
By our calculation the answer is 0.099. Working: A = 0.13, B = -0.7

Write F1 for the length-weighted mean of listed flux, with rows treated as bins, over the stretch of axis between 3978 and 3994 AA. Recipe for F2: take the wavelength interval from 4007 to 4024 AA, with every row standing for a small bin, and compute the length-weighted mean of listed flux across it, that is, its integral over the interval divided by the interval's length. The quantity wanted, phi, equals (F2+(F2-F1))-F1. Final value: 1.4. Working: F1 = 6.10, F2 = 6.79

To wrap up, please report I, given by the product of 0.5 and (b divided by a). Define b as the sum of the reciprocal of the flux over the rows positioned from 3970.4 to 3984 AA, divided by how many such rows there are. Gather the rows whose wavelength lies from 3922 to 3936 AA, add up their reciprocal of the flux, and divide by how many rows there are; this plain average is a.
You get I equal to 0.53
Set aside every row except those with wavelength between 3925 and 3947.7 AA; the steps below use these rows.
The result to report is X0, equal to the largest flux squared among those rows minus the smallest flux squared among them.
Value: 22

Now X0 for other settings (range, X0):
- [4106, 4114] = 11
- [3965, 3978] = 12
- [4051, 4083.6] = 21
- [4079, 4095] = 8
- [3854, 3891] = 55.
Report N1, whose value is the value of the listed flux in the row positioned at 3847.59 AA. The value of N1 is 5.055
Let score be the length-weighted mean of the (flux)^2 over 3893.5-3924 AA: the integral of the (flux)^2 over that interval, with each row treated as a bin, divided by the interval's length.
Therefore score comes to 33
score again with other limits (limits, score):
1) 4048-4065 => 39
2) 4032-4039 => 38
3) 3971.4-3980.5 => 23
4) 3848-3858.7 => 38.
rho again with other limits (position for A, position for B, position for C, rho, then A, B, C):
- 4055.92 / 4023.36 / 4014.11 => 1.0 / 0.163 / 0.160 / 0.142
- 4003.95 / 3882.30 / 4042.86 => 1.0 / 0.153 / 0.200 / 0.168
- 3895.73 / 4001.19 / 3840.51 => 0.5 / 0.238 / 0.147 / 0.212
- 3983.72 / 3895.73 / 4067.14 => 1.5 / 0.158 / 0.238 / 0.148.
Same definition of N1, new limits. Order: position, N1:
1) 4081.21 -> 5.787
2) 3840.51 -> 4.711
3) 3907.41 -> 5.585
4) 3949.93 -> 5.838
